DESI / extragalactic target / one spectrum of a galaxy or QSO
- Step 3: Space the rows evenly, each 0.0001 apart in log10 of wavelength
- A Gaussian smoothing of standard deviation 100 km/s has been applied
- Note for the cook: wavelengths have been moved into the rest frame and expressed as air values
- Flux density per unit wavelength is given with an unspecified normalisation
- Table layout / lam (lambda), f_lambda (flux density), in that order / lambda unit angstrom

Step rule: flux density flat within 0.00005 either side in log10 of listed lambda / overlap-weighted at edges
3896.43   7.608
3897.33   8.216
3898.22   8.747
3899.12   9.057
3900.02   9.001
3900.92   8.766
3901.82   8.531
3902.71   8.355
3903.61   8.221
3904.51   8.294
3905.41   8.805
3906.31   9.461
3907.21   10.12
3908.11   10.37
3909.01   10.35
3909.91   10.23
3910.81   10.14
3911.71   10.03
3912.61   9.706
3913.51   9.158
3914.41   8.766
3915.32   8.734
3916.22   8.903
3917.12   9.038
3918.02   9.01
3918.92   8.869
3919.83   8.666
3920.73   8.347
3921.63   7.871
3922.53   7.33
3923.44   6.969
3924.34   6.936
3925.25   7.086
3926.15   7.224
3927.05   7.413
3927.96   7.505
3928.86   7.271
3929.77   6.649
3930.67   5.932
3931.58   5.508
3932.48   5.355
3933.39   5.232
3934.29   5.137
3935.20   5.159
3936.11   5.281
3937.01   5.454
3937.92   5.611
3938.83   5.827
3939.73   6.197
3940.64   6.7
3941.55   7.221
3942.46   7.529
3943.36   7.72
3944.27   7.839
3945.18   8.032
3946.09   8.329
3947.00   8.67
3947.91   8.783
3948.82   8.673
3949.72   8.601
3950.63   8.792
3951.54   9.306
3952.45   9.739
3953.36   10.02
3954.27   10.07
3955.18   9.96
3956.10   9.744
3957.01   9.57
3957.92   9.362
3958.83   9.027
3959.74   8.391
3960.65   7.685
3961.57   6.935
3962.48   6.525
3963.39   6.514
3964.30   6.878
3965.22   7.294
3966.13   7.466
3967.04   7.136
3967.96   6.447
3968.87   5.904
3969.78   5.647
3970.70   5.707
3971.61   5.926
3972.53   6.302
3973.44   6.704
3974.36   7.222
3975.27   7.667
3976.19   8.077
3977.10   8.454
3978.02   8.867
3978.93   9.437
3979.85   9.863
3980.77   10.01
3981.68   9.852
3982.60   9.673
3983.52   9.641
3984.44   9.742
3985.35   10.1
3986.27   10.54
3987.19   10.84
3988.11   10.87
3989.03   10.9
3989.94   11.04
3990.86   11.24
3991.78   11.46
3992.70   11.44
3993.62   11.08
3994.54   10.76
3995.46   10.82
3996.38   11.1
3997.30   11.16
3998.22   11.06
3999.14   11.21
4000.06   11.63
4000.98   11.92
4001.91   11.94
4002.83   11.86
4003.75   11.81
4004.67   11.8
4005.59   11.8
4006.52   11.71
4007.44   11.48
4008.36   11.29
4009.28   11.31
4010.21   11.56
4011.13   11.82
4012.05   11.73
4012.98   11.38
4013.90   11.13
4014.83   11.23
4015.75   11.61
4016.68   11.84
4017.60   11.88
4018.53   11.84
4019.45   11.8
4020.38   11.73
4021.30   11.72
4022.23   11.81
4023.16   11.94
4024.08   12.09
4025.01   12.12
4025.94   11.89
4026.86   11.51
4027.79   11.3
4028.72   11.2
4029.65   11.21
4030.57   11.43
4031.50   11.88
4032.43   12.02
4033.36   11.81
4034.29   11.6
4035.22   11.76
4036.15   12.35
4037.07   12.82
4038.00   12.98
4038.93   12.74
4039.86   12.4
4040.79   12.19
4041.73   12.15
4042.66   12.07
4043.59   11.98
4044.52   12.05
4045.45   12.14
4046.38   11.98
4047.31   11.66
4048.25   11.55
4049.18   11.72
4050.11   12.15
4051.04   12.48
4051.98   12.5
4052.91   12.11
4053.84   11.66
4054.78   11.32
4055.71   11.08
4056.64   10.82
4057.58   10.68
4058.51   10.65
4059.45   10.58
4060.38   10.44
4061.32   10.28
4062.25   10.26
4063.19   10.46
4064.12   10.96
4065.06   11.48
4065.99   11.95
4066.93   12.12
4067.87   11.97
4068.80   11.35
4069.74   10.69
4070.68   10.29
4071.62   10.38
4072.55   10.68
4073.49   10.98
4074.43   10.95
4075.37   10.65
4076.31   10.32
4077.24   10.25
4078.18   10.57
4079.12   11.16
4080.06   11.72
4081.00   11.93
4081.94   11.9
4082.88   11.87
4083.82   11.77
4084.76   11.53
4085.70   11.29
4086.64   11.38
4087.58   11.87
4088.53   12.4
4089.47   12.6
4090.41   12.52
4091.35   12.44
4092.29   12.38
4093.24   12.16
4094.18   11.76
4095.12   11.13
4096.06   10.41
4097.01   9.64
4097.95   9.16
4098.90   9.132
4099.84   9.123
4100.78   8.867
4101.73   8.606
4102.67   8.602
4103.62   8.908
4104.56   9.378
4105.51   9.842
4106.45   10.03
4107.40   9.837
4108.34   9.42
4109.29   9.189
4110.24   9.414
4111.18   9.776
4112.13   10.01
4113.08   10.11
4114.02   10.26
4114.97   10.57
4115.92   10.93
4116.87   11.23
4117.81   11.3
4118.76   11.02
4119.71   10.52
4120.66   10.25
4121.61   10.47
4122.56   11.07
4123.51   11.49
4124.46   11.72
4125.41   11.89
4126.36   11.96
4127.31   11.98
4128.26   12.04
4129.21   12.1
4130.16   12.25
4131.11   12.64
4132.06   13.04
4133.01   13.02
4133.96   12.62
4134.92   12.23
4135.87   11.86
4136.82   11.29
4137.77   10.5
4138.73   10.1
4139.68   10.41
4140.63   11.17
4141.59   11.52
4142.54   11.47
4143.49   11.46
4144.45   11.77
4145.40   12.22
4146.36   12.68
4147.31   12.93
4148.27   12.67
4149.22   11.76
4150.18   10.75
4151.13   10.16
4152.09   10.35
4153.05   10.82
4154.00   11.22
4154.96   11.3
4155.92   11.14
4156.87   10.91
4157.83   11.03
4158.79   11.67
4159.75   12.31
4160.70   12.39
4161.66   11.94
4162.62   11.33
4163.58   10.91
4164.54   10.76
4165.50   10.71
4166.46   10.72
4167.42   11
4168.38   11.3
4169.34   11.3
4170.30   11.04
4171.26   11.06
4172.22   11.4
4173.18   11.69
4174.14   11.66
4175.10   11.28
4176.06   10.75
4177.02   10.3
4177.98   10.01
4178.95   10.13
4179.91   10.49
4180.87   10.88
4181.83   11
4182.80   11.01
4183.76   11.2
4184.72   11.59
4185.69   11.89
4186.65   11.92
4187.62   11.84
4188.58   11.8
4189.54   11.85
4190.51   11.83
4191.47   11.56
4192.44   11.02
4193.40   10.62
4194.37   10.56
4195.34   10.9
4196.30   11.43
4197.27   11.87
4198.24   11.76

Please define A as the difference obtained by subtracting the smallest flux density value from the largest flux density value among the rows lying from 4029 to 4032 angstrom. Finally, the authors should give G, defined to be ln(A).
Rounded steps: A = 0.67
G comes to -0.40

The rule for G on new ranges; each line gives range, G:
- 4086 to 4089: 0.02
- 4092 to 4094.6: -0.48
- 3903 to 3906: -0.54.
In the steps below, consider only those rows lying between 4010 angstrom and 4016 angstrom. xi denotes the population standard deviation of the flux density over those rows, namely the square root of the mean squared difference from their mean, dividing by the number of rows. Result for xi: 0.238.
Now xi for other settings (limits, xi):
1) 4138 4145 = 0.582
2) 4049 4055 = 0.409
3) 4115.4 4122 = 0.376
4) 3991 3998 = 0.251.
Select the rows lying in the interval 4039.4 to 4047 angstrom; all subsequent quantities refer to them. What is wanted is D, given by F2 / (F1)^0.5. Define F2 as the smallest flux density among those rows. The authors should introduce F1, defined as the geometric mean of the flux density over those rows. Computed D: 3.4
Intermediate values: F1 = 12.1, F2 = 11.98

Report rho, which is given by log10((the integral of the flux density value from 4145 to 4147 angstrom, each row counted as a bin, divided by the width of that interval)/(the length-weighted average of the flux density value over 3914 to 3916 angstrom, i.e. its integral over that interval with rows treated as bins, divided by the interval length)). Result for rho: 0.16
